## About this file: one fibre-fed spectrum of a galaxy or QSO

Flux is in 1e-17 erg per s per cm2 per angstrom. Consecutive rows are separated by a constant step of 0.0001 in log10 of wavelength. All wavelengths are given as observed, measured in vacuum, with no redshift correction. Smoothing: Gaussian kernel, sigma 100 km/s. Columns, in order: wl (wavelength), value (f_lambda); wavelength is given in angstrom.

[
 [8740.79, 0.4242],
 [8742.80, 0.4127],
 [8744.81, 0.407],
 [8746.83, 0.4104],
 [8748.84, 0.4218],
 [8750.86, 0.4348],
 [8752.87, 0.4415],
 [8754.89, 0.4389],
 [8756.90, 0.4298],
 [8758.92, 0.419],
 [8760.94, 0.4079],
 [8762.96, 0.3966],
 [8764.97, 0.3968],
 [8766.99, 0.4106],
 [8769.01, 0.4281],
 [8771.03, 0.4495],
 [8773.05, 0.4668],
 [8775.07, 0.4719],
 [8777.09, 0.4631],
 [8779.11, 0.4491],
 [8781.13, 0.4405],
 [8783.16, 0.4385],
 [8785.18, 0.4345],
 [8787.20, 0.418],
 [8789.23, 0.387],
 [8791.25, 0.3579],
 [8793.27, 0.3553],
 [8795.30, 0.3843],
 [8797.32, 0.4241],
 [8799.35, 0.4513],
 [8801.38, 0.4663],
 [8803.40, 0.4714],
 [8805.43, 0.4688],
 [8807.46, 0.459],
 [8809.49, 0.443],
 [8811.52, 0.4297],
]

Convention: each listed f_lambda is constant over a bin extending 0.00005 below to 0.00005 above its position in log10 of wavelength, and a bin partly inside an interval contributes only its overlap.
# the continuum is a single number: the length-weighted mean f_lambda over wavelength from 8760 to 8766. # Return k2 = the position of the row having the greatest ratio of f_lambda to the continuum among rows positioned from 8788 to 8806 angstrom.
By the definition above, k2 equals 8803.40 angstrom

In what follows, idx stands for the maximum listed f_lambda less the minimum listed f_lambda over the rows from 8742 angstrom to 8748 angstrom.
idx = 0.006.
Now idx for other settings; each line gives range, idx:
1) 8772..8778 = 0.009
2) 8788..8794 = 0.032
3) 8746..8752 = 0.024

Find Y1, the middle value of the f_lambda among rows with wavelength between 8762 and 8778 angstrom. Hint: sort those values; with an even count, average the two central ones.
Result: 0.439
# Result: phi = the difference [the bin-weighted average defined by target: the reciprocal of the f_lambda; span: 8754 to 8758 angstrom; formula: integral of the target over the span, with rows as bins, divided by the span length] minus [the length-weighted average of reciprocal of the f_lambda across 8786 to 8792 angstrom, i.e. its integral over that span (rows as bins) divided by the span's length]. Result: -0.3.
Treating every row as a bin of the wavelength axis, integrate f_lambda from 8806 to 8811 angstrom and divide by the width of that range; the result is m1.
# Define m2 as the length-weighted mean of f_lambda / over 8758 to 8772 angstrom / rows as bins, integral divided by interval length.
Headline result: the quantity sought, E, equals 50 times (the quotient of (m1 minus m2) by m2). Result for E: 4.2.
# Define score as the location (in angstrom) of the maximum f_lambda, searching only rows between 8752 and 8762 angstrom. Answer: 8752.87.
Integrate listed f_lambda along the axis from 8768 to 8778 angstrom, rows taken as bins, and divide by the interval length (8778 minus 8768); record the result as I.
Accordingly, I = 0.456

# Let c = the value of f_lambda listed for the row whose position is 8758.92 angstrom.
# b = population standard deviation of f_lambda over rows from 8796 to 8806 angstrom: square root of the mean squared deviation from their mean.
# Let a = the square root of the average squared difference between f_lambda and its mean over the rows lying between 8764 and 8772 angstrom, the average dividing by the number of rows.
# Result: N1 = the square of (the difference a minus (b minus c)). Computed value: 0.177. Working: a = 0.020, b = 0.018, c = 0.419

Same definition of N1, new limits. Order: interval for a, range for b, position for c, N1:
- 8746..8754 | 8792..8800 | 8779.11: 0.180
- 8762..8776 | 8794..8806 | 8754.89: 0.191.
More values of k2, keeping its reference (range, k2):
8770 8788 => 8775.07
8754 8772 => 8771.03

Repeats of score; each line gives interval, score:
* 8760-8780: 8775.07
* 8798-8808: 8803.40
